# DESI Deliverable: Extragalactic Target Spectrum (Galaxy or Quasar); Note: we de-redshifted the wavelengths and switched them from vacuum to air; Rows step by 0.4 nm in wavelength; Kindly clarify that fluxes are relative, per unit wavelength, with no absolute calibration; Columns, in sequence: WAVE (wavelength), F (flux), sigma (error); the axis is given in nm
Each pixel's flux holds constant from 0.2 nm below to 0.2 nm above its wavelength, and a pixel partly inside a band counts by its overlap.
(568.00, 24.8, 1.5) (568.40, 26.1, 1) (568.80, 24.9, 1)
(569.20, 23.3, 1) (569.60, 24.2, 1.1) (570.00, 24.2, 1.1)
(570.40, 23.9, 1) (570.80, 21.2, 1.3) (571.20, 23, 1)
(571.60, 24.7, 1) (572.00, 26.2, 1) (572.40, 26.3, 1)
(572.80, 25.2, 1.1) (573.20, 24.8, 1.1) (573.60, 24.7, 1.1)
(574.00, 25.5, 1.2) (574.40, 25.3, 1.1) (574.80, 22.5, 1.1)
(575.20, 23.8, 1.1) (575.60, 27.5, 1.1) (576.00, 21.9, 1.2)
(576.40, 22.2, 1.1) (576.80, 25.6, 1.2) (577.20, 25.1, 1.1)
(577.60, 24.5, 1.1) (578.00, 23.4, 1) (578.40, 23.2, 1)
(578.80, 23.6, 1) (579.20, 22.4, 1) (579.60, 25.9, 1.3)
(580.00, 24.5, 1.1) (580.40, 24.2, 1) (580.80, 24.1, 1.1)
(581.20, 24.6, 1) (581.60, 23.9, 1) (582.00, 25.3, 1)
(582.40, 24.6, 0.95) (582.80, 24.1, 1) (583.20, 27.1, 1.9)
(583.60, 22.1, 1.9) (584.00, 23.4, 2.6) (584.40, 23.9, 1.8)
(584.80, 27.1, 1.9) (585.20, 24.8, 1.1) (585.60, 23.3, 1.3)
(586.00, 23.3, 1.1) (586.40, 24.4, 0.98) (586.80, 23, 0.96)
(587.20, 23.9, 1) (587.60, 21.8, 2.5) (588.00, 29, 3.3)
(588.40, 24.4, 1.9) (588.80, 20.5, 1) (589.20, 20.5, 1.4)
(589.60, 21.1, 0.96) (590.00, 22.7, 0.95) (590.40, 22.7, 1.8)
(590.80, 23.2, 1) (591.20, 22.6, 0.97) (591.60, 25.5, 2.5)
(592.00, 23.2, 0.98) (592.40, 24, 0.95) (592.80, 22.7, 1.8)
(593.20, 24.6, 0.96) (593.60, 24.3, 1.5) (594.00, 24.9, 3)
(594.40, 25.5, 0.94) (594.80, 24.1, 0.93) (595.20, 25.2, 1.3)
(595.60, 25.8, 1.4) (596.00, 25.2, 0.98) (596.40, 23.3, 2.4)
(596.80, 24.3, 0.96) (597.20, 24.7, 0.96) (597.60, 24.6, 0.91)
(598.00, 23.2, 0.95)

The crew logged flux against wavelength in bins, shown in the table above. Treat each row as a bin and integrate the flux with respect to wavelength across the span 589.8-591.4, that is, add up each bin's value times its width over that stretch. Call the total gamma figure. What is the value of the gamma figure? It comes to 36.5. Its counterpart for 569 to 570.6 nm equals 38.2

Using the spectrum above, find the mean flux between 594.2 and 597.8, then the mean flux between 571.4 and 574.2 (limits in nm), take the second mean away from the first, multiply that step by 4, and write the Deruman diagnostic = -2.4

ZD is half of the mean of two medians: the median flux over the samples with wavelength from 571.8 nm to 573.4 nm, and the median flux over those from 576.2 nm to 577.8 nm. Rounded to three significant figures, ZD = 12.6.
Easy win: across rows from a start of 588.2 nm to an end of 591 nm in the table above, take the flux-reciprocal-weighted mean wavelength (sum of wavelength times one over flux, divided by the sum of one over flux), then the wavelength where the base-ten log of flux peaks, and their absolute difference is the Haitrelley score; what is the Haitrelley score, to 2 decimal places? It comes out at 1.19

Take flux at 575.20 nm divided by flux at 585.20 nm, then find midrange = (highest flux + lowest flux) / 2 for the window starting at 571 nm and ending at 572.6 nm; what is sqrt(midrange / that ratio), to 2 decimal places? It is 5.07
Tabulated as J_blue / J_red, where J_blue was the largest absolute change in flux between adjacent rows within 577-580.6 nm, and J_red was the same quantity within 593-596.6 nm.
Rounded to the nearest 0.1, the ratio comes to 1.8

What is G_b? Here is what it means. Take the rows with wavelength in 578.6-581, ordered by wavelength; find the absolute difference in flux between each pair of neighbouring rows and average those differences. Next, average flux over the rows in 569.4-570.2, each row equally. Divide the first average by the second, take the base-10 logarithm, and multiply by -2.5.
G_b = 3.17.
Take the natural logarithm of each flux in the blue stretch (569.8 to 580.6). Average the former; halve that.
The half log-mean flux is 1.59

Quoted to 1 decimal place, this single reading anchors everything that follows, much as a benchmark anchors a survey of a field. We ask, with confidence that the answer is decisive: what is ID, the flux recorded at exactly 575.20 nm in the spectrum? 23.8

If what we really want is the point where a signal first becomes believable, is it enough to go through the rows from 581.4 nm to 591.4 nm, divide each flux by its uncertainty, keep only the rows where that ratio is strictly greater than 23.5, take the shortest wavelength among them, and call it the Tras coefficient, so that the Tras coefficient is 581.60 nm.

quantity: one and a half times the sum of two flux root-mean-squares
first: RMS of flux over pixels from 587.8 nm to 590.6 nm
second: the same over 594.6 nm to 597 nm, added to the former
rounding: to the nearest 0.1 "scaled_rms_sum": 71.7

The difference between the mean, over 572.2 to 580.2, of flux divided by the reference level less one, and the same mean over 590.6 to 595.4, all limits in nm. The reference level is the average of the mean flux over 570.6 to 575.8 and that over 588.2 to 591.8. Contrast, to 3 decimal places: 0.010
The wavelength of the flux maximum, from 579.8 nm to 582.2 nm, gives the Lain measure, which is 582.00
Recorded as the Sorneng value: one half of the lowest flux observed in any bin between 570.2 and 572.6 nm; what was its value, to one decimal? 10.6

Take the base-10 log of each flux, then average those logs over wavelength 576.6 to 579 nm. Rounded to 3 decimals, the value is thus 1.384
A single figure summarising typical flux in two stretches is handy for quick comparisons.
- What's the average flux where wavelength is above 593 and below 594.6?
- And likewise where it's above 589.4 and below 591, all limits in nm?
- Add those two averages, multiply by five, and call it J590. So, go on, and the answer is 236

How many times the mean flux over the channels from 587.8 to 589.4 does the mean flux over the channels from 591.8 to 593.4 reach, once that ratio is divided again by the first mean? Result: 0.0424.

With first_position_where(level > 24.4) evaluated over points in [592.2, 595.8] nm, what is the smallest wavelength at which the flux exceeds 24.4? 593.20 nm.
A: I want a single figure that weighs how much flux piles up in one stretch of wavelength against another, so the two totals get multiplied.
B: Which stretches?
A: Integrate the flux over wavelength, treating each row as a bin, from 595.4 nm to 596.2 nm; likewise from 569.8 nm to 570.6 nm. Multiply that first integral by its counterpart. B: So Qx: 392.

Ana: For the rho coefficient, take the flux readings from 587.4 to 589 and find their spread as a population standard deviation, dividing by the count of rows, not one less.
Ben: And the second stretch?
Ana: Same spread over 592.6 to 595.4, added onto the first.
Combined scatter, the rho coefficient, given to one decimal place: 4.1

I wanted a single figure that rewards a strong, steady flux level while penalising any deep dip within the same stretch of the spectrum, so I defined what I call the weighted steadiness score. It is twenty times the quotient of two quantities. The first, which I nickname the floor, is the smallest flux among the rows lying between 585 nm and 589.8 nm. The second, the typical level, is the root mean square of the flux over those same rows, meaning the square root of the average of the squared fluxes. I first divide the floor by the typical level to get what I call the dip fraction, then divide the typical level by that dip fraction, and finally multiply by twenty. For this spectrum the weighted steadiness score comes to 536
